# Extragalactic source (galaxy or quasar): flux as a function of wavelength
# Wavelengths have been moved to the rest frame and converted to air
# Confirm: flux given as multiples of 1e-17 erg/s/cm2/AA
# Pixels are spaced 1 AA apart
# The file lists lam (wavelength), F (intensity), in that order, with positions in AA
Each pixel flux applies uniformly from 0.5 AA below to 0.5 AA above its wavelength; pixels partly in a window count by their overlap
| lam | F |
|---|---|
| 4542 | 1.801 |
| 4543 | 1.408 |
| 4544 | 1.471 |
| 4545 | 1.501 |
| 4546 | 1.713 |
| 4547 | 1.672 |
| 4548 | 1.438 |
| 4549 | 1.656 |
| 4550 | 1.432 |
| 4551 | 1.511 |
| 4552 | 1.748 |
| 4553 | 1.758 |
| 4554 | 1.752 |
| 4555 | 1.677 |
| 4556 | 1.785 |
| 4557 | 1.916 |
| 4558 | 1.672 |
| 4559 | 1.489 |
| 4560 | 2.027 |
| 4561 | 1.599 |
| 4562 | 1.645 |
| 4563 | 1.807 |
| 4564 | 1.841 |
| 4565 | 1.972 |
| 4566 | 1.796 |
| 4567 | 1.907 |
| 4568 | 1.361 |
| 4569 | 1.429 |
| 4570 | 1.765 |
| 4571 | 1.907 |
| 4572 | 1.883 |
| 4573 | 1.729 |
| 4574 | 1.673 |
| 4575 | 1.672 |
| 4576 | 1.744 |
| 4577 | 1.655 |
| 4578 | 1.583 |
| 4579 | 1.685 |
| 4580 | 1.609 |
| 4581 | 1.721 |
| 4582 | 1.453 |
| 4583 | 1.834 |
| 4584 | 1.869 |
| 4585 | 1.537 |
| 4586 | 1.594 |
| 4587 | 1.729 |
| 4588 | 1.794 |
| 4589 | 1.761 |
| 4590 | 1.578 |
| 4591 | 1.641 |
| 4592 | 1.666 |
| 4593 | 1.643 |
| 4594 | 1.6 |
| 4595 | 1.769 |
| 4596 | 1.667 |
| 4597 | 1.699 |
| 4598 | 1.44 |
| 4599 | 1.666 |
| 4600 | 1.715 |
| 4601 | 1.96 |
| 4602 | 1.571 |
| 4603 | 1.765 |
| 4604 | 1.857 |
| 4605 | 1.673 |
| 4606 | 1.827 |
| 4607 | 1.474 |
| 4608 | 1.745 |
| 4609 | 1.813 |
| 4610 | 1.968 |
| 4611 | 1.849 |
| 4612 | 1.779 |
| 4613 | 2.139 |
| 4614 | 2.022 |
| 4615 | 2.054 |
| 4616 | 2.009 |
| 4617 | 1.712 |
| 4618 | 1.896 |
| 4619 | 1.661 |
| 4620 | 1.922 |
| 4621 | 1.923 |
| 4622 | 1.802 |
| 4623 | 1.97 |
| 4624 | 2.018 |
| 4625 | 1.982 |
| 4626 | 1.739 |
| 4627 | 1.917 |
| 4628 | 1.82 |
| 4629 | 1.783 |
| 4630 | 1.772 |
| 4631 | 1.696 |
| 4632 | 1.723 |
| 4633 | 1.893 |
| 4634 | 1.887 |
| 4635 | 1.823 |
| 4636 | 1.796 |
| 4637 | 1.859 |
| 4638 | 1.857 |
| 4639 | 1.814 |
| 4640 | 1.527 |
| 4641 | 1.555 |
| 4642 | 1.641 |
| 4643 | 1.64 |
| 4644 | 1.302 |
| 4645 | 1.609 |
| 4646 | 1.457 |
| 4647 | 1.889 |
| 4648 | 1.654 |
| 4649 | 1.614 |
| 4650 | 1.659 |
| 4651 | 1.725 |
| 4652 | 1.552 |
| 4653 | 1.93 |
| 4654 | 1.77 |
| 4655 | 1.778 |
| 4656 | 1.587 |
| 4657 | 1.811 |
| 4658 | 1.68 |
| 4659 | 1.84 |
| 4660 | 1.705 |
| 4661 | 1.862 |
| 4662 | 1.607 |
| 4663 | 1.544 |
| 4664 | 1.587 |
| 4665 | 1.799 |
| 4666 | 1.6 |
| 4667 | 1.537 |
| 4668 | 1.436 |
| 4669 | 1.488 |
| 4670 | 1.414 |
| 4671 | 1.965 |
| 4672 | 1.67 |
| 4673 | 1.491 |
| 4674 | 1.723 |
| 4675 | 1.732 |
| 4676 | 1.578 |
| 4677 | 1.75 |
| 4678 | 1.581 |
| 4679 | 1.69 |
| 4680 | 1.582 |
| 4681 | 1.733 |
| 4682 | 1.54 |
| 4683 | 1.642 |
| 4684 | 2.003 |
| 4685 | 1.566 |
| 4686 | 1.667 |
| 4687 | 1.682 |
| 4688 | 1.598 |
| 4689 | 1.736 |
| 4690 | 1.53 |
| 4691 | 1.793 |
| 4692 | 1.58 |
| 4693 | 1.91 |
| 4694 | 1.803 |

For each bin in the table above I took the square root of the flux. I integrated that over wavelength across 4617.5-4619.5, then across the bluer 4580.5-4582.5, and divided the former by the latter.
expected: 1.06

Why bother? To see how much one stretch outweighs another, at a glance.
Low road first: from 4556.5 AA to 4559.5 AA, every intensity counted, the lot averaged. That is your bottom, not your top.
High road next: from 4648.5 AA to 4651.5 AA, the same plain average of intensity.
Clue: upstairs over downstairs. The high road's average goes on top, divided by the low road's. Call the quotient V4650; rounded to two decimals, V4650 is 0.98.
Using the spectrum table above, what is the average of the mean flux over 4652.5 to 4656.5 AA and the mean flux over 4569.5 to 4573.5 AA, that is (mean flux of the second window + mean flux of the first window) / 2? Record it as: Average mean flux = 1.79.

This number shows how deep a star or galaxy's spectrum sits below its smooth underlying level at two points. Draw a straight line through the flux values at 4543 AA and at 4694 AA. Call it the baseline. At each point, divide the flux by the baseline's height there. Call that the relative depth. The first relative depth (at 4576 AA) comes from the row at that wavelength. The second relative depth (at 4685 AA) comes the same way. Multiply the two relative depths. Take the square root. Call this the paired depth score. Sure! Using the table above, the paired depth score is 1.01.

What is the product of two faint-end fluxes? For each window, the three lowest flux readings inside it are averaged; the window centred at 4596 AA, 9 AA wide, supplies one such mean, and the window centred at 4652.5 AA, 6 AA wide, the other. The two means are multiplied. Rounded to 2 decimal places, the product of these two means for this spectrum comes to 2.57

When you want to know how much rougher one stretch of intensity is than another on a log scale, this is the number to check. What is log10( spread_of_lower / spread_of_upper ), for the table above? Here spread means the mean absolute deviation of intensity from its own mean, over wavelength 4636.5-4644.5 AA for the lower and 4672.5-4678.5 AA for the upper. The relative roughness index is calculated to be 0.20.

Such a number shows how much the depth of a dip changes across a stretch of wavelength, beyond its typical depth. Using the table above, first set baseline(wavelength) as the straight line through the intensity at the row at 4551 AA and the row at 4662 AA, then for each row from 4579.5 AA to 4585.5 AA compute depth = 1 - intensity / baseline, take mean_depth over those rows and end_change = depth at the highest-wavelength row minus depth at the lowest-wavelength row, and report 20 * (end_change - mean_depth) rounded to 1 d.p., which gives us 2.7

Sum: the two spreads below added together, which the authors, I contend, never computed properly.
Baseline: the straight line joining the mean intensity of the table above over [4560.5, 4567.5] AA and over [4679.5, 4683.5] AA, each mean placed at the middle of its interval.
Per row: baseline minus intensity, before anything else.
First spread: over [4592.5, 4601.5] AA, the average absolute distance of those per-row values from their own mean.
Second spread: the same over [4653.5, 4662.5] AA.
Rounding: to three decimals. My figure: 0.173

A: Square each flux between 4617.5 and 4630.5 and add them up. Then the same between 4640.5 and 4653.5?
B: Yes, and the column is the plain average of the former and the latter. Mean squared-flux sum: 40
